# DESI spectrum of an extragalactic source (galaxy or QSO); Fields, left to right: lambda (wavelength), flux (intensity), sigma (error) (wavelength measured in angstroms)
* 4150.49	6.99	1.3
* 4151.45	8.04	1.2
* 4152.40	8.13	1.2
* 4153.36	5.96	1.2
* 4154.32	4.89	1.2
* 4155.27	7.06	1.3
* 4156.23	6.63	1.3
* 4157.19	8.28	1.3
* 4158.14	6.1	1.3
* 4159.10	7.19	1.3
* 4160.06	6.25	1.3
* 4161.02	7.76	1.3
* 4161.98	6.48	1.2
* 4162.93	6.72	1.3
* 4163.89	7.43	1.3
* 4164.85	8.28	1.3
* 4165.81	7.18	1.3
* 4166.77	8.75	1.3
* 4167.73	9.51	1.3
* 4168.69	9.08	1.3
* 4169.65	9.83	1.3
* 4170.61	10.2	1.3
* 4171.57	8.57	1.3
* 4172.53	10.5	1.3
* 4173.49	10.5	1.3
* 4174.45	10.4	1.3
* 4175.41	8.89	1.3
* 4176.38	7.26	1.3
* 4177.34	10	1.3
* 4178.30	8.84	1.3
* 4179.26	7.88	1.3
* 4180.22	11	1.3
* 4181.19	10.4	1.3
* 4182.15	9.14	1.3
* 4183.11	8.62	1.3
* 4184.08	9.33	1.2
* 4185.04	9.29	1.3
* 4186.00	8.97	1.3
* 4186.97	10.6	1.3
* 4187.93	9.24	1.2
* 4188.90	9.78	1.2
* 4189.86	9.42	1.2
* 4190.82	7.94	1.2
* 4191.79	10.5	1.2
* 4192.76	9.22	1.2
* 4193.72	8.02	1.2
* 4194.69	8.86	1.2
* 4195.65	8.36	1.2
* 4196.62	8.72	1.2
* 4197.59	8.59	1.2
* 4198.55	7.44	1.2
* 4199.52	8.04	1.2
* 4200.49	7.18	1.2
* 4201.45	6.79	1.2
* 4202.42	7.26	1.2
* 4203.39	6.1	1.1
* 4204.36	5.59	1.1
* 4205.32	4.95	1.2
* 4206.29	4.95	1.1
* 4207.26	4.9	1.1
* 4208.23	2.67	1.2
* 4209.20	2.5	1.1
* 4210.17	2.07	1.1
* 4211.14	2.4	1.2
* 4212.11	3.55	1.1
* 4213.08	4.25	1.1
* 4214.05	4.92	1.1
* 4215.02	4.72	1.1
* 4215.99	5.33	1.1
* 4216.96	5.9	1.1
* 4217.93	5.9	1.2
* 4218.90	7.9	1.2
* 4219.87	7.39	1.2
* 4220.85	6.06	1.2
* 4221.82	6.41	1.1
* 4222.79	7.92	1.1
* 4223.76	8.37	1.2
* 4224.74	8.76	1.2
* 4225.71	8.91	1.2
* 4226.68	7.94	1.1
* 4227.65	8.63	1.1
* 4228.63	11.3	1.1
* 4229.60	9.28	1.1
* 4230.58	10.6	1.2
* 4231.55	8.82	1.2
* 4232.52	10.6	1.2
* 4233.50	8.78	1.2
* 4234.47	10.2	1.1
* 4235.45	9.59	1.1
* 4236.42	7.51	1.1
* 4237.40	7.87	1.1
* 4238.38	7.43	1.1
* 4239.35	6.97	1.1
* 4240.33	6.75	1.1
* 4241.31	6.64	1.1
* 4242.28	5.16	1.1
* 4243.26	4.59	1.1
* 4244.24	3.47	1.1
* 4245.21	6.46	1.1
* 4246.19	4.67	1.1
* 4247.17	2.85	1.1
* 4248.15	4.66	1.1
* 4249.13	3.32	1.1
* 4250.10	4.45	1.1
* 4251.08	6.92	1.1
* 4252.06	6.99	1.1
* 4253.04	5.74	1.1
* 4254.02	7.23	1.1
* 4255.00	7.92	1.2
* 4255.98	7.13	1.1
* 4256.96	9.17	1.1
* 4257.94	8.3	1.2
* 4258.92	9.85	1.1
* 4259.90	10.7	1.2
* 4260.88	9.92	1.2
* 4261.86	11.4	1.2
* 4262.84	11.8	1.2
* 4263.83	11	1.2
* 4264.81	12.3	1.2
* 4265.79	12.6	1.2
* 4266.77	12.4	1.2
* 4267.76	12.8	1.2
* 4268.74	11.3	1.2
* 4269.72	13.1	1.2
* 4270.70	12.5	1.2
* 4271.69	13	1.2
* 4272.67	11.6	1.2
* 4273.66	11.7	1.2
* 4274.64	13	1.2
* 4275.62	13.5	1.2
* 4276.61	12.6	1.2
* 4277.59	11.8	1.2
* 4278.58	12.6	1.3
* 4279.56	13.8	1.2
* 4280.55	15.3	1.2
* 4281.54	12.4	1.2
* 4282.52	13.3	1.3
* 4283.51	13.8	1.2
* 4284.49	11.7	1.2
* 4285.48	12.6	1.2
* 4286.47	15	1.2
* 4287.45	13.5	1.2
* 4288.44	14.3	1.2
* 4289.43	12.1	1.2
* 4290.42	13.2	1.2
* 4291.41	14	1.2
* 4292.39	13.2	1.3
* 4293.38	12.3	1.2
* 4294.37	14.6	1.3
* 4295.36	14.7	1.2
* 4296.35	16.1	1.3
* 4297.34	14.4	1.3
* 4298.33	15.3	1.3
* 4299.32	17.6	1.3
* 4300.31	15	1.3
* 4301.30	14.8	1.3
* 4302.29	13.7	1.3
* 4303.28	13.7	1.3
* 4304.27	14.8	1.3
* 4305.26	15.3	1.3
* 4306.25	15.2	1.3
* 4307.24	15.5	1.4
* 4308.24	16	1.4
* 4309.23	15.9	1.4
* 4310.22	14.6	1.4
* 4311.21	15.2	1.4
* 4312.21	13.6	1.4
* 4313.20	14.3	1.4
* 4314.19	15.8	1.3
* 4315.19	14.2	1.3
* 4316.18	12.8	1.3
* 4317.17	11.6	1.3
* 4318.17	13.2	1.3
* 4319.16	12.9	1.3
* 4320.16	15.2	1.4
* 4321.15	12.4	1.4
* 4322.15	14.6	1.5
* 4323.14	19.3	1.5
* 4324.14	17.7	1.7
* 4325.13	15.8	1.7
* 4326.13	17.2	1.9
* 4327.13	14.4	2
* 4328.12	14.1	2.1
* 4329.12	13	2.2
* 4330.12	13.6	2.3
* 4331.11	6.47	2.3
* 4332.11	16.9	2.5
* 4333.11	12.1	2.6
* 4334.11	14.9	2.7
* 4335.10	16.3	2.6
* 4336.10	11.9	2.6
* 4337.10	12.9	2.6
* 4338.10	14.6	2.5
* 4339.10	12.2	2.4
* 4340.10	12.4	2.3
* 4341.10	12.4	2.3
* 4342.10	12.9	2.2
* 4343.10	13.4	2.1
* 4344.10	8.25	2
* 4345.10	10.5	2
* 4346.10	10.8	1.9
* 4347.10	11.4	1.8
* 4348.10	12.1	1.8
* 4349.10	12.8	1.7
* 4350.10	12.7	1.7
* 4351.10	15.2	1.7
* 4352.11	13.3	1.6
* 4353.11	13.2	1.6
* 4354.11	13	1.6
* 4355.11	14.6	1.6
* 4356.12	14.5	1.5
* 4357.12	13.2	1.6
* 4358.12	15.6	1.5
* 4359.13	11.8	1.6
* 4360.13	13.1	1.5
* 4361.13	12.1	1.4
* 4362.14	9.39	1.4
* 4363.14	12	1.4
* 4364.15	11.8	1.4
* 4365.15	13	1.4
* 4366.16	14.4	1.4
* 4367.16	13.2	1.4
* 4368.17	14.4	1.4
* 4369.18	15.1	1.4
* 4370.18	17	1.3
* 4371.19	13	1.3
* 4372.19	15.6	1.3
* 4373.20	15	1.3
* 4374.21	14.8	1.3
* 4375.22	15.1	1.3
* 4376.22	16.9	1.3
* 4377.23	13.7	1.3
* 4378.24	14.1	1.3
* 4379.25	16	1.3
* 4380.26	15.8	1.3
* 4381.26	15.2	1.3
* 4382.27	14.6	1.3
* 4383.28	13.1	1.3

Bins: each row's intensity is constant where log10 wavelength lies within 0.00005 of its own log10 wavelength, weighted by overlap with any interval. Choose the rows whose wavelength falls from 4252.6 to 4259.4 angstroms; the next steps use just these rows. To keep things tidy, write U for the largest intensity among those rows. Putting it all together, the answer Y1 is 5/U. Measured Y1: 0.51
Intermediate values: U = 9.85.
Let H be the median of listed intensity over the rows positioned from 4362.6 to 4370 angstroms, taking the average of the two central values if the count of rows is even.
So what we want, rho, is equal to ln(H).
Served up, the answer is 2.58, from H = 13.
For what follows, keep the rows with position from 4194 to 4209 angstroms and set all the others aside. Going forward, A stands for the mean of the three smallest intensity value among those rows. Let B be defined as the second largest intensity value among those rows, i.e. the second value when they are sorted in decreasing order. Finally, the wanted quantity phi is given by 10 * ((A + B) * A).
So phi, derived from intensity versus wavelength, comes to 538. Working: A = 4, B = 8.72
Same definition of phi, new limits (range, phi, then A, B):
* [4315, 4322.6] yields 3296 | 12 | 14.6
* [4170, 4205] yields 1032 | 6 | 10.6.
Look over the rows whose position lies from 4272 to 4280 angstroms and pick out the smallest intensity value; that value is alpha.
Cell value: 11.6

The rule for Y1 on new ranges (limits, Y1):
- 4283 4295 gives 0.33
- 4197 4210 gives 0.58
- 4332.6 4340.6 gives 0.31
